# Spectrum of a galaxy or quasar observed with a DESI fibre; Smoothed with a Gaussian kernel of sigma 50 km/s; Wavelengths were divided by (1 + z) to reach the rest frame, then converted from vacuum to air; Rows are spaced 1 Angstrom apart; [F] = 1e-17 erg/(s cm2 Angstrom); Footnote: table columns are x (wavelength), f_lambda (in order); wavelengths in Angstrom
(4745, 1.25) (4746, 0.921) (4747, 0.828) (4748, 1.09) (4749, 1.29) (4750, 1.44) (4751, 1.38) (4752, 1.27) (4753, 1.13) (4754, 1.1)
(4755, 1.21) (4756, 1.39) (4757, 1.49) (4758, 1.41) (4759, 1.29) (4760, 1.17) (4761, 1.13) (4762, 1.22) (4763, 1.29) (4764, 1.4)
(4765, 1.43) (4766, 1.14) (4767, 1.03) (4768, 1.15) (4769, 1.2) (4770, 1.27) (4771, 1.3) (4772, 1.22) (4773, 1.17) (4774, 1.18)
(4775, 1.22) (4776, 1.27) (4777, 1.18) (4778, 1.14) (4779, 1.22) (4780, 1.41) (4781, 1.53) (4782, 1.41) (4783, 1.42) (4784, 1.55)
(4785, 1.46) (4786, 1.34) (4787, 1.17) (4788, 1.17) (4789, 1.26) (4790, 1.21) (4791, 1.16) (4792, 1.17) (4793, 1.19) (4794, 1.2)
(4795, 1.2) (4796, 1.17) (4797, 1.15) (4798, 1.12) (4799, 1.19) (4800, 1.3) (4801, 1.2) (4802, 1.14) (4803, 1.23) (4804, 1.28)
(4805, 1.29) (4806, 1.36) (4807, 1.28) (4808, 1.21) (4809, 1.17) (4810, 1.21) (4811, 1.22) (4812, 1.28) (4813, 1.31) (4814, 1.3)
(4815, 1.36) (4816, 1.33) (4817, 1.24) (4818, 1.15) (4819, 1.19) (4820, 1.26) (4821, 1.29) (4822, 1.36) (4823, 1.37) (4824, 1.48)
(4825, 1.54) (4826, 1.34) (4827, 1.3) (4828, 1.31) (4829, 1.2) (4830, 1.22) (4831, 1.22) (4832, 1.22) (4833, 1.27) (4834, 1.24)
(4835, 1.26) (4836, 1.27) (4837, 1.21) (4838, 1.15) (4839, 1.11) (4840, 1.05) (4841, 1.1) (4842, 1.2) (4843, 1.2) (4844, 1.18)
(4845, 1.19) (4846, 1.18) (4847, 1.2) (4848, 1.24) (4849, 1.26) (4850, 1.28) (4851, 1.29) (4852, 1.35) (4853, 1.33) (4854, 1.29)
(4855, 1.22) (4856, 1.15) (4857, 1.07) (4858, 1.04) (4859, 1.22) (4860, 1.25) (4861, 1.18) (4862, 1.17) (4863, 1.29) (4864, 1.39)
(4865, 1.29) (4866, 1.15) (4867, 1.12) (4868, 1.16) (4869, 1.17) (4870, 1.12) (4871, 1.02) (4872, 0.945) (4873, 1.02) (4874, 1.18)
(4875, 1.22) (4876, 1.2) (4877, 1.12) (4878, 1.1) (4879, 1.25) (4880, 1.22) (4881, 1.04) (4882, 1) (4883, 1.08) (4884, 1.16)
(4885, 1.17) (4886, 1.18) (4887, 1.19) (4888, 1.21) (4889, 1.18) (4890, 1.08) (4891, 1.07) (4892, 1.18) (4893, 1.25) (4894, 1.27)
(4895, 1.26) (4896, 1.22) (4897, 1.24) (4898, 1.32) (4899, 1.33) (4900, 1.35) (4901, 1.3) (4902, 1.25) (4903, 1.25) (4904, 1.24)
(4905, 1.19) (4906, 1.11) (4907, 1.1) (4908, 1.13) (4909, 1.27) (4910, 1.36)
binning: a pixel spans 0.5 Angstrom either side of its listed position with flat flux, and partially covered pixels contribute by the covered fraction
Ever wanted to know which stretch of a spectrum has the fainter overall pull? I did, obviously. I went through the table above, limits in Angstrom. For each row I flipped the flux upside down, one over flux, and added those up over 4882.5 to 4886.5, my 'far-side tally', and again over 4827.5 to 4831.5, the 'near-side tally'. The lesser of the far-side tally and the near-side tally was 3.24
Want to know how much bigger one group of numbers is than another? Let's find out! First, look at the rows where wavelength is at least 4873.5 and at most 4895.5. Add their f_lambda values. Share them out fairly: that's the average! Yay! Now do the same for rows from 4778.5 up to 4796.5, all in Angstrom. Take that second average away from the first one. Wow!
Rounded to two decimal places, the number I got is -0.13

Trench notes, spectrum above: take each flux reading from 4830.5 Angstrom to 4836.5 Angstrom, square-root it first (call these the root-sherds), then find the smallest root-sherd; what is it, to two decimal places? 1.10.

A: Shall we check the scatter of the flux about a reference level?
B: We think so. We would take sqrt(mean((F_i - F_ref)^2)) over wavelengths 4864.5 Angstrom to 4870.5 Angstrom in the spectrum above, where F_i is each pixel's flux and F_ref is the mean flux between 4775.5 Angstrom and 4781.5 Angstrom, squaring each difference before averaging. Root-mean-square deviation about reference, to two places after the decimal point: 0.14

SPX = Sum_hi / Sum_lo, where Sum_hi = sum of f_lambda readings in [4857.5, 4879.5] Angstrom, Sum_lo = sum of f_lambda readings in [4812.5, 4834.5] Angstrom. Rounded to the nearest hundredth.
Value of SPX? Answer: 0.90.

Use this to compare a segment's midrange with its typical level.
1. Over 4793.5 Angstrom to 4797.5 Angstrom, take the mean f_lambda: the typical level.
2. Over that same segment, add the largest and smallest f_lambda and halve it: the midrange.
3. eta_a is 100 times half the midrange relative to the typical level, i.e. 49.8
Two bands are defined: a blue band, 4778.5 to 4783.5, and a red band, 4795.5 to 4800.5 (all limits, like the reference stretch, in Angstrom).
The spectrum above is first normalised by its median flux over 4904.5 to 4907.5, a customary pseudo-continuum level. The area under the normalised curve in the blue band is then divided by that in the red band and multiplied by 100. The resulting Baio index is 118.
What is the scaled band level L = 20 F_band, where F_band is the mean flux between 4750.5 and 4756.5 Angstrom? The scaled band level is 24.9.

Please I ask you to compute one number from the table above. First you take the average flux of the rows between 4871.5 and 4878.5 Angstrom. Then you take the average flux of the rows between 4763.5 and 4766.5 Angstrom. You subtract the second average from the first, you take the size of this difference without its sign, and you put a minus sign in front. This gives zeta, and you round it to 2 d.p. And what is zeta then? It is -0.21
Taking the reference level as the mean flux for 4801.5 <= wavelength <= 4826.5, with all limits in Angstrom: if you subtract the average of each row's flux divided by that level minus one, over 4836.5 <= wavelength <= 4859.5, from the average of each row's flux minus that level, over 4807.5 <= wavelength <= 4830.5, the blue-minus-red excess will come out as 0.072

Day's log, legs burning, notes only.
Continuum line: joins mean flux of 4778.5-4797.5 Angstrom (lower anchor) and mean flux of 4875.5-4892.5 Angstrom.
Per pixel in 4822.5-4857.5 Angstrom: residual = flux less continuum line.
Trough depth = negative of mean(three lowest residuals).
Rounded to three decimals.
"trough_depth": 0.125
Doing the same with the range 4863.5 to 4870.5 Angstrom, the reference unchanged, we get 0.037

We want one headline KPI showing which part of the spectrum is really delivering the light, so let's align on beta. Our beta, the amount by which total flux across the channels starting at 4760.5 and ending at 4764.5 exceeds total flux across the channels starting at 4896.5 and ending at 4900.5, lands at -0.20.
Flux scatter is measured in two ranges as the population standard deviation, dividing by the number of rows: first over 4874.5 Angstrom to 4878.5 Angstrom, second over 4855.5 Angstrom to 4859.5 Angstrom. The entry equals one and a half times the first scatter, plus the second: 0.15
